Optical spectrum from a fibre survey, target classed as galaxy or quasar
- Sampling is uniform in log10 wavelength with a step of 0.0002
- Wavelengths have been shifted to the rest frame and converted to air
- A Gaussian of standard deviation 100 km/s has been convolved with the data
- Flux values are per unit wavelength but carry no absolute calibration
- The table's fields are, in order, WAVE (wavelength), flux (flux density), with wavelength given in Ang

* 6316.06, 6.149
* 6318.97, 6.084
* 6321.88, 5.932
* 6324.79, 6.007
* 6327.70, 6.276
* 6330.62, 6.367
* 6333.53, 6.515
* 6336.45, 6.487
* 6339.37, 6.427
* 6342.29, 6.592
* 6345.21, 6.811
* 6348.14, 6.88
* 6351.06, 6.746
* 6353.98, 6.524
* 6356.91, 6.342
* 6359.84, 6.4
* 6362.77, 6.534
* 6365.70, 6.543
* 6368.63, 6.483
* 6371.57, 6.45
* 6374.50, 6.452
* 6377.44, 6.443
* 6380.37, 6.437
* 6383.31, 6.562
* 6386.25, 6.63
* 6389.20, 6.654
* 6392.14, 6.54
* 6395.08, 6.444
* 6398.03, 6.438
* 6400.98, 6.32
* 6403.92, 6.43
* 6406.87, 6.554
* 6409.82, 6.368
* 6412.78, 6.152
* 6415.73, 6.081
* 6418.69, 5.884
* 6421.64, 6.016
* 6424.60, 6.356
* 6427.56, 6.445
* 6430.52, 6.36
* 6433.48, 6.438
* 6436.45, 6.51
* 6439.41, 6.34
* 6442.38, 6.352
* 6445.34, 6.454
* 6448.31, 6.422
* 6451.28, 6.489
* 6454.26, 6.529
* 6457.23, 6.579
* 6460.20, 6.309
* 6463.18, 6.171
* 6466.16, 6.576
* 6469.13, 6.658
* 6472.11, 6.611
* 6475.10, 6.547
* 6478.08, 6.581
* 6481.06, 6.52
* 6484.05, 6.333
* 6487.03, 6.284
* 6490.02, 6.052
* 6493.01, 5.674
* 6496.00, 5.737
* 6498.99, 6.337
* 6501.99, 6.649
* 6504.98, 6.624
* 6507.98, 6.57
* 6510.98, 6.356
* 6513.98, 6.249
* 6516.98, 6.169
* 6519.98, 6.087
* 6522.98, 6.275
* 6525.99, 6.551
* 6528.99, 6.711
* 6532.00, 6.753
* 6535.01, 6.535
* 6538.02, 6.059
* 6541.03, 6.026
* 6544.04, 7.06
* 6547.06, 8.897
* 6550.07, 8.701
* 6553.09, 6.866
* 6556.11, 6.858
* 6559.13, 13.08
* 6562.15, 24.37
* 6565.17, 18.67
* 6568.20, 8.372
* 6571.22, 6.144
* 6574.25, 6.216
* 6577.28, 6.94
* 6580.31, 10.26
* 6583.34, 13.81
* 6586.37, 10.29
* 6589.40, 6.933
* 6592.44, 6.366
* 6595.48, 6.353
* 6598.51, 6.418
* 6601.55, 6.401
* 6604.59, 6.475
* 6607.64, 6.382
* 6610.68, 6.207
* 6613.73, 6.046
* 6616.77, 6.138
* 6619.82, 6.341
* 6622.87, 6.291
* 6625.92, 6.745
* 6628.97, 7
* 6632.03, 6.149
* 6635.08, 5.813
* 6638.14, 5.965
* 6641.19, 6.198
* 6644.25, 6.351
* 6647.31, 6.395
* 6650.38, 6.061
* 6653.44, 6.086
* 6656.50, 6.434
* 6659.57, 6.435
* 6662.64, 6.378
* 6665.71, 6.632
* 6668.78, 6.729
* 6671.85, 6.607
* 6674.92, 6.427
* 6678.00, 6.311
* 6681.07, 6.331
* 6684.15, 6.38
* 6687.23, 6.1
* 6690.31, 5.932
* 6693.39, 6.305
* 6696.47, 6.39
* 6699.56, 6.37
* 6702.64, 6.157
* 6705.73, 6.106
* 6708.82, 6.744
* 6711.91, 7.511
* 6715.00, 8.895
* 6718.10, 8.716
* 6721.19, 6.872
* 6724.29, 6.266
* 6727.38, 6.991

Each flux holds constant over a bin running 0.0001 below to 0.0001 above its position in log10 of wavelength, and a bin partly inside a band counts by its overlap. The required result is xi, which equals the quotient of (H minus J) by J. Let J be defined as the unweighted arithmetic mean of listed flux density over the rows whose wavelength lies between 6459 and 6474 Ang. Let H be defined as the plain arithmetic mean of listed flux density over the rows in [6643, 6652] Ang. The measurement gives -0.03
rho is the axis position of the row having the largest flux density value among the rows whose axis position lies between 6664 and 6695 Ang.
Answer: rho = 6668.78 Ang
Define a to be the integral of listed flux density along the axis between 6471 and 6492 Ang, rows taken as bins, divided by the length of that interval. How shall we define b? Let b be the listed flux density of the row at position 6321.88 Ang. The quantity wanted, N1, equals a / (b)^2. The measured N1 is 0.182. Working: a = 6.40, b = 5.932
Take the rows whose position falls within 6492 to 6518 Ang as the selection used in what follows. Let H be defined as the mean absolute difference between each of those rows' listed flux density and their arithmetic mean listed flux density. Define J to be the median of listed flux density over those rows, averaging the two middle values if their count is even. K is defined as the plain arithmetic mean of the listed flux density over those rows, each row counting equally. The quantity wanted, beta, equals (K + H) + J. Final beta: 12.9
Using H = 0.27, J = 6.34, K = 6.3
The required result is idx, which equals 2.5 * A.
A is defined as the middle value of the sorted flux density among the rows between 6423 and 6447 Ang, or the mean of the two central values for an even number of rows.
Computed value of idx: 16.0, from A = 6.40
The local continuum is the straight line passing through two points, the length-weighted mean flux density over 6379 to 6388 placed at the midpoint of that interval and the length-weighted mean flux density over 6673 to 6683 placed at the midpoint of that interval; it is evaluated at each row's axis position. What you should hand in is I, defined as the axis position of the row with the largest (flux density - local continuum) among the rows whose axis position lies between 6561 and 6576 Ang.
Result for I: 6562.15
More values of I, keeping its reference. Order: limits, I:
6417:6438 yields 6436.45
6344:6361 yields 6348.14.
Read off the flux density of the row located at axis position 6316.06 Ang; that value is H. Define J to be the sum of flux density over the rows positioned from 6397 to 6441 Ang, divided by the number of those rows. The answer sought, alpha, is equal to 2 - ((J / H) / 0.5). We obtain -0.05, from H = 6.149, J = 6.31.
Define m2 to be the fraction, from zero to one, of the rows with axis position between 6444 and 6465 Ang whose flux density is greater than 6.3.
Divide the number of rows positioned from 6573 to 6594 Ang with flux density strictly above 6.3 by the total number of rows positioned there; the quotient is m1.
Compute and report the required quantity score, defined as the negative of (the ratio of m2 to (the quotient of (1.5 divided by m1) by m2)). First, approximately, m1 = 0.9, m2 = 0.86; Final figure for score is -0.4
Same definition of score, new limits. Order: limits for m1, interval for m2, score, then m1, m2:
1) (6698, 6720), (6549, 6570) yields -0.5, 0.7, 1.00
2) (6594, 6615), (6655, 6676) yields -0.5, 0.7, 1.00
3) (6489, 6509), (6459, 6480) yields -0.3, 0.6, 0.86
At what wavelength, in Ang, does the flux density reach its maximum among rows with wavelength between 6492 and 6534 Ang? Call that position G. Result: 6532.00 Ang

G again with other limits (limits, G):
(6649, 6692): 6668.78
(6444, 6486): 6469.13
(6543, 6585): 6562.15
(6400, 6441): 6406.87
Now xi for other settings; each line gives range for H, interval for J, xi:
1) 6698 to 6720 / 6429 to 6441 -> 0.13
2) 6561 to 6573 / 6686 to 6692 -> 1.39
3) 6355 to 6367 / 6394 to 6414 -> 0.01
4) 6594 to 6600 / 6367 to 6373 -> -0.01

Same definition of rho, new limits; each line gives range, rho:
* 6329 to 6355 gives 6348.14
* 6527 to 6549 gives 6547.06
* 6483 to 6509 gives 6501.99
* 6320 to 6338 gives 6333.53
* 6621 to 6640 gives 6628.97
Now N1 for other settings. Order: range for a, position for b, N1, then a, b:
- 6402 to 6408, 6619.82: 0.161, 6.48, 6.341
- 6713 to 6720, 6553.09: 0.183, 8.62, 6.866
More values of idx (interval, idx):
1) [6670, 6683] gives 15.9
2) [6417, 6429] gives 15.5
